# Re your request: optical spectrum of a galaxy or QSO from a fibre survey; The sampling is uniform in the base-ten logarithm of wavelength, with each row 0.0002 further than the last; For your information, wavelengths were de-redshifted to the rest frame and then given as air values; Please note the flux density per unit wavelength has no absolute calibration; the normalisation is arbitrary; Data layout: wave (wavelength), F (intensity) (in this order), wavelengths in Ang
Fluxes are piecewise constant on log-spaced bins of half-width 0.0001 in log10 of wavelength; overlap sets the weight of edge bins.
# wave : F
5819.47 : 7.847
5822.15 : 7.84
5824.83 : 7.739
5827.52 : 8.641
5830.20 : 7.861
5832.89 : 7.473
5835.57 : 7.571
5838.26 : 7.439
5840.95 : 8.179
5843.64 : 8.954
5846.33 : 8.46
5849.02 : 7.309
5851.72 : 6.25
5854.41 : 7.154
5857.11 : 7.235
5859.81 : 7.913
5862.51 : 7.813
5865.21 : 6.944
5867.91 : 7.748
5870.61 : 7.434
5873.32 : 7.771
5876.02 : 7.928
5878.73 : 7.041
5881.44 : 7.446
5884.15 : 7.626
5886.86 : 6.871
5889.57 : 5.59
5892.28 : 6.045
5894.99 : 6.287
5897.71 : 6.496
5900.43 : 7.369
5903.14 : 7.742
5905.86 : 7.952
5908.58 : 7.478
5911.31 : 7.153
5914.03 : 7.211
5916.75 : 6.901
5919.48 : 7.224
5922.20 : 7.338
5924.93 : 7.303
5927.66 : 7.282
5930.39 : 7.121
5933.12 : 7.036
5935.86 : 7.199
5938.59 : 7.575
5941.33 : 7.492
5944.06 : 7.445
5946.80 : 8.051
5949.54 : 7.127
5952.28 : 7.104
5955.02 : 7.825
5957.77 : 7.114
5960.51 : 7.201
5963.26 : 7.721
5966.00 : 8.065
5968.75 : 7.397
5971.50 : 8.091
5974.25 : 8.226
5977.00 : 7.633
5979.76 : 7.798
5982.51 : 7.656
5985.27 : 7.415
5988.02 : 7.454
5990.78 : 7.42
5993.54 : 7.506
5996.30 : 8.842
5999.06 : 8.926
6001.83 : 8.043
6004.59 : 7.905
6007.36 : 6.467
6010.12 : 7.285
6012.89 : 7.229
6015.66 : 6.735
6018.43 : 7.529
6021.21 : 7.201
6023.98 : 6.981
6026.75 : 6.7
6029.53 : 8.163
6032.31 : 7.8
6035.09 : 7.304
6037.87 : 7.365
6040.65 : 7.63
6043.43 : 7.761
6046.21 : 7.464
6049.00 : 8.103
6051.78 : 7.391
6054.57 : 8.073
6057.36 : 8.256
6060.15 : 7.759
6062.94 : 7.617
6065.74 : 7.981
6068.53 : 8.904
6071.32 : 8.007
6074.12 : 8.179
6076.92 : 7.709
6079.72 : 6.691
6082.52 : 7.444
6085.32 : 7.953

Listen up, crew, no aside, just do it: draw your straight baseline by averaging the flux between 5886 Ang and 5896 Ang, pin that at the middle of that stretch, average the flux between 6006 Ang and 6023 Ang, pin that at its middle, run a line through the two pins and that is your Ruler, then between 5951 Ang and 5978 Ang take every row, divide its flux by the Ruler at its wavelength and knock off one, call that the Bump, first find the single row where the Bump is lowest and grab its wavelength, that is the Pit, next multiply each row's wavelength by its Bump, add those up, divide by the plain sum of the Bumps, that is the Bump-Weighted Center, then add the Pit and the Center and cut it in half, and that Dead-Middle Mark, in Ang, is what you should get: 5961.9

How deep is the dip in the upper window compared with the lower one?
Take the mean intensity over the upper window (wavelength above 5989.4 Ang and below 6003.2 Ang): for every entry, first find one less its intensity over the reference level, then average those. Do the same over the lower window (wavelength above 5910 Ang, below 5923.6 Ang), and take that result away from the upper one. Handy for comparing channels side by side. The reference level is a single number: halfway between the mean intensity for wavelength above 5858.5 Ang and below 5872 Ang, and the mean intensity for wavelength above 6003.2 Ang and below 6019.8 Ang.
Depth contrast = -0.13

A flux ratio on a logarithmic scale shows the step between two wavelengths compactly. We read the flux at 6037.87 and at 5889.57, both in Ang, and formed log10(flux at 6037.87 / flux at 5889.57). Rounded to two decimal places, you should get 0.12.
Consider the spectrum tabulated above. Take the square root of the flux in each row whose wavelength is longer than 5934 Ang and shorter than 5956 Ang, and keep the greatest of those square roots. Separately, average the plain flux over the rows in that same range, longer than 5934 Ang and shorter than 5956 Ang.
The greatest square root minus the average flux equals -4.6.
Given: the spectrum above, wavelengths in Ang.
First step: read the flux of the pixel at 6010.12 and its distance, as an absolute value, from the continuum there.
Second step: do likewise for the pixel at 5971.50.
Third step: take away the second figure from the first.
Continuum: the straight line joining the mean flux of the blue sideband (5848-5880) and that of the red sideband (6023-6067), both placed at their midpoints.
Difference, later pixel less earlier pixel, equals -0.2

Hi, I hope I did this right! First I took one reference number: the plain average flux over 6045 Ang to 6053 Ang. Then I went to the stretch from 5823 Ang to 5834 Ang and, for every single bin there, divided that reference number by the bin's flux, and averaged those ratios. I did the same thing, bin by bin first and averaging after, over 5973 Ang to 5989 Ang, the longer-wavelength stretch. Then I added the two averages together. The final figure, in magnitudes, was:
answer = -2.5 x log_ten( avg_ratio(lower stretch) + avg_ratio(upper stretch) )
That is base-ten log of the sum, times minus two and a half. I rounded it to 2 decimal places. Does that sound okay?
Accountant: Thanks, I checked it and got -0.73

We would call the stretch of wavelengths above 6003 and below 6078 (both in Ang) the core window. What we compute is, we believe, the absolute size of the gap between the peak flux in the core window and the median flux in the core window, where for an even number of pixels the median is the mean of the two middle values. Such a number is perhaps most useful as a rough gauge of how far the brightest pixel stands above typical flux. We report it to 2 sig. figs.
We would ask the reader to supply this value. 1.3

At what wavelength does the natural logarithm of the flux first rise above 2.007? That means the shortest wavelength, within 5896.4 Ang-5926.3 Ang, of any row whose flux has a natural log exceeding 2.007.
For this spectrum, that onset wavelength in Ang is 5903.14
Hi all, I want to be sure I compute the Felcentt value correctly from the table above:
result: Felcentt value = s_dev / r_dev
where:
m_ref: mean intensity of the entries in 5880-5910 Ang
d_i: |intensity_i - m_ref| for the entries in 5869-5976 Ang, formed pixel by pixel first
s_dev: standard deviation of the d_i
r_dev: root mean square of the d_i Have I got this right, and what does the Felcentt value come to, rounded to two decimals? 0.58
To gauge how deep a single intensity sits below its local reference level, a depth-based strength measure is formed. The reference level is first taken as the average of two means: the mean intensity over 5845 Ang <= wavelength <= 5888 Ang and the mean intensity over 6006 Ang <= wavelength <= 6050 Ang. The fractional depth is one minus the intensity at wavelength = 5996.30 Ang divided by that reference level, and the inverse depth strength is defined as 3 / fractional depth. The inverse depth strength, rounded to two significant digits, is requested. -15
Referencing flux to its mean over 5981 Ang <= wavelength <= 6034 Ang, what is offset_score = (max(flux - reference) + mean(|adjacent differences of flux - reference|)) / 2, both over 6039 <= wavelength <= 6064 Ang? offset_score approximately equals 0.56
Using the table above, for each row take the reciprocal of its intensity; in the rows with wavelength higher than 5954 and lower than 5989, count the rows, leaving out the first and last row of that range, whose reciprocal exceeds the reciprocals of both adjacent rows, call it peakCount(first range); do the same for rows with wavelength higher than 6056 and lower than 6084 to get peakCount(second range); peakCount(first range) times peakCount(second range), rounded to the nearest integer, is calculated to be 12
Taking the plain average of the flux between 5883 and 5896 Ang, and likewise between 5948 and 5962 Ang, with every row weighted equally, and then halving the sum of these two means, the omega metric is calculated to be 6.9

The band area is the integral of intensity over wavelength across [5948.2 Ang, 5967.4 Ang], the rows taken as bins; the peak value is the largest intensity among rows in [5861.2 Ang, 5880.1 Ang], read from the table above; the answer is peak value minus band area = -135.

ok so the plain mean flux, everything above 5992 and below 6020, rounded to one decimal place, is 7.6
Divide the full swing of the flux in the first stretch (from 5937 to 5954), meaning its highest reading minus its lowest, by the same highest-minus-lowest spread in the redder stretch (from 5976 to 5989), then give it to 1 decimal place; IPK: 2.5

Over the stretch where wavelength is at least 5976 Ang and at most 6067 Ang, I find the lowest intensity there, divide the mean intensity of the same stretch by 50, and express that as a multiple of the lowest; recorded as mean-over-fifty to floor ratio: 0.0236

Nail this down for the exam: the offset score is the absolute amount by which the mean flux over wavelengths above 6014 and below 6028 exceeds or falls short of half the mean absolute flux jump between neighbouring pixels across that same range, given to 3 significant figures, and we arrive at 6.83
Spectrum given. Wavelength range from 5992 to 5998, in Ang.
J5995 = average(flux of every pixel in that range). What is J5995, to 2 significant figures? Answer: 8.2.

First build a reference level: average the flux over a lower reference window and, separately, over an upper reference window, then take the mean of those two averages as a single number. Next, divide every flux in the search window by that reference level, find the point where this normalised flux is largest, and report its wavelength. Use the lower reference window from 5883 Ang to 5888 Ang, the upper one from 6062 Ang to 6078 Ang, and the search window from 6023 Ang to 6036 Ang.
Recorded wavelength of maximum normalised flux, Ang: 6029.53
